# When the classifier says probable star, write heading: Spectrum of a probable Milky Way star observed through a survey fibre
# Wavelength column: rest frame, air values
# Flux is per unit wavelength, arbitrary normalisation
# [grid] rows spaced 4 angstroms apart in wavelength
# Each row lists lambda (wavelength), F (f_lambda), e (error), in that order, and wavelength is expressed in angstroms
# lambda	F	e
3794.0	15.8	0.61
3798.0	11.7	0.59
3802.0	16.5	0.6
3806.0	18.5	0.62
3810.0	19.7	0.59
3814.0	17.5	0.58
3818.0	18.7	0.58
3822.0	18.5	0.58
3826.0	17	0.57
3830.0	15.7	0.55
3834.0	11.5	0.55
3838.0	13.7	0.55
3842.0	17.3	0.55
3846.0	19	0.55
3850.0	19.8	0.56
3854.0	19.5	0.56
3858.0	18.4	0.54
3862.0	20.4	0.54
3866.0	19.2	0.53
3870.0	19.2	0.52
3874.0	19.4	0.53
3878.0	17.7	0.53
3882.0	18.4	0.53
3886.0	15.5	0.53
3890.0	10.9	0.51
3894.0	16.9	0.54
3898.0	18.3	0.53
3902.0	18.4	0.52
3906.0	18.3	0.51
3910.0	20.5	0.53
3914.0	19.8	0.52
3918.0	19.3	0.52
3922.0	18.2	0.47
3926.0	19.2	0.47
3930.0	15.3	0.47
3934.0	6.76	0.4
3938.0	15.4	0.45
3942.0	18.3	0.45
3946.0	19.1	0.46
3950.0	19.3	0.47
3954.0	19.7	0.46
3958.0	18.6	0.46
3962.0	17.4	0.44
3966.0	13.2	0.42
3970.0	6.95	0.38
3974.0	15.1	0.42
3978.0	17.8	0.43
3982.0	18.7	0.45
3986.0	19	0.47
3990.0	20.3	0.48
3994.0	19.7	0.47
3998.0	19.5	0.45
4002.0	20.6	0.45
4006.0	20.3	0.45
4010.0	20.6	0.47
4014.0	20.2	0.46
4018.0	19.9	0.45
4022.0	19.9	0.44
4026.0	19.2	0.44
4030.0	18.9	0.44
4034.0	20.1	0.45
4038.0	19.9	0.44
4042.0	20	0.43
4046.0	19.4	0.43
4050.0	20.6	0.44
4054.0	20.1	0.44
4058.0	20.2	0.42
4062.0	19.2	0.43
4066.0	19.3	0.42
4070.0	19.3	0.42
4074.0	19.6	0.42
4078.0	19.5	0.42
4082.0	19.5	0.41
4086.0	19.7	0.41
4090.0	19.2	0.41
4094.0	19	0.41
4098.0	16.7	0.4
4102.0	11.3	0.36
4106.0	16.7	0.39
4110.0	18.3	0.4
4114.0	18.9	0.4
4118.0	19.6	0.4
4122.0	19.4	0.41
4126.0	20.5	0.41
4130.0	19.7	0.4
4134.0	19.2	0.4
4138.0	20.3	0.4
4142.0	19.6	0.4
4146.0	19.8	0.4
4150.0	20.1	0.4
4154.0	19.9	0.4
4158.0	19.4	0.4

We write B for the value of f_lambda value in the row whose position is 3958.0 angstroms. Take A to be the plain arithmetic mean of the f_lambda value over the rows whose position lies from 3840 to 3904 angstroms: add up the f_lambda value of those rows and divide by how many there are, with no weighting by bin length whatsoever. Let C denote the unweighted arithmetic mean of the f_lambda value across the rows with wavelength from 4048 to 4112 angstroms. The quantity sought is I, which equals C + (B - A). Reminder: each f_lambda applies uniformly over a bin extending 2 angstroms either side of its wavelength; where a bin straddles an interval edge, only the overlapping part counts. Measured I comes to 19.2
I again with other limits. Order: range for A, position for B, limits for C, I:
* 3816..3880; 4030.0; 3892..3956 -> 18.8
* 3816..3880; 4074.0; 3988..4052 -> 21.7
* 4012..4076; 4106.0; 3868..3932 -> 14.8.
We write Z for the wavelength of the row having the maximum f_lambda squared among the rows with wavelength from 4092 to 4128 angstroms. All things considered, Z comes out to 4126.0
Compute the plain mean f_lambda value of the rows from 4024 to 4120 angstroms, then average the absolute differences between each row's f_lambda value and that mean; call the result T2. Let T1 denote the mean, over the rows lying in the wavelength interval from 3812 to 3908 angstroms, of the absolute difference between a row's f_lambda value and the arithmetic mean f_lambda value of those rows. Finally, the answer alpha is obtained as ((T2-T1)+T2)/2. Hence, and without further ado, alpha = 0.2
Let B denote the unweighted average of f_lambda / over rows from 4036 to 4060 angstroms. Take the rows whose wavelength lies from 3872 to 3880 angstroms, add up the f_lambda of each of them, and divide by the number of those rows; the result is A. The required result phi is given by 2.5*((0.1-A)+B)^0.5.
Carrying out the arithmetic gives 3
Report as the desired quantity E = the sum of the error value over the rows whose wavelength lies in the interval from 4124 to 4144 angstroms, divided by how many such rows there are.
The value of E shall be 0.40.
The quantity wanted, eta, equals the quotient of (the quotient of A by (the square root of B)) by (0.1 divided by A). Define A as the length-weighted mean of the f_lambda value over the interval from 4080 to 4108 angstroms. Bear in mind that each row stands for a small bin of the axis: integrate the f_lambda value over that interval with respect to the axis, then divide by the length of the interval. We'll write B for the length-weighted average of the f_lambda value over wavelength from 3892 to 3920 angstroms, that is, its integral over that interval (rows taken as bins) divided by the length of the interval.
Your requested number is 702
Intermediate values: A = 17.4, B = 18.8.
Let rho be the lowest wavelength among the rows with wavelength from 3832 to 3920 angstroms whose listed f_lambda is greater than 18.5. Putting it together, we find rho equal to 3846.0 angstroms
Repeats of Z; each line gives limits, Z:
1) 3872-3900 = 3874.0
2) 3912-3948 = 3914.0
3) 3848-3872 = 3862.0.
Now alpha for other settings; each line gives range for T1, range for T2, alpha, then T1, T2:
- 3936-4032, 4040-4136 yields 0.1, 1.96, 1.1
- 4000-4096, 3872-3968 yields 2.0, 0.44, 2.2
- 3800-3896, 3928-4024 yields 1.8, 1.84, 2.7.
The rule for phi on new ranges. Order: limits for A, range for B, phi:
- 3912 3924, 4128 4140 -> 2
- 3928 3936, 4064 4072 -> 7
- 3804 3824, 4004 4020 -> 3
